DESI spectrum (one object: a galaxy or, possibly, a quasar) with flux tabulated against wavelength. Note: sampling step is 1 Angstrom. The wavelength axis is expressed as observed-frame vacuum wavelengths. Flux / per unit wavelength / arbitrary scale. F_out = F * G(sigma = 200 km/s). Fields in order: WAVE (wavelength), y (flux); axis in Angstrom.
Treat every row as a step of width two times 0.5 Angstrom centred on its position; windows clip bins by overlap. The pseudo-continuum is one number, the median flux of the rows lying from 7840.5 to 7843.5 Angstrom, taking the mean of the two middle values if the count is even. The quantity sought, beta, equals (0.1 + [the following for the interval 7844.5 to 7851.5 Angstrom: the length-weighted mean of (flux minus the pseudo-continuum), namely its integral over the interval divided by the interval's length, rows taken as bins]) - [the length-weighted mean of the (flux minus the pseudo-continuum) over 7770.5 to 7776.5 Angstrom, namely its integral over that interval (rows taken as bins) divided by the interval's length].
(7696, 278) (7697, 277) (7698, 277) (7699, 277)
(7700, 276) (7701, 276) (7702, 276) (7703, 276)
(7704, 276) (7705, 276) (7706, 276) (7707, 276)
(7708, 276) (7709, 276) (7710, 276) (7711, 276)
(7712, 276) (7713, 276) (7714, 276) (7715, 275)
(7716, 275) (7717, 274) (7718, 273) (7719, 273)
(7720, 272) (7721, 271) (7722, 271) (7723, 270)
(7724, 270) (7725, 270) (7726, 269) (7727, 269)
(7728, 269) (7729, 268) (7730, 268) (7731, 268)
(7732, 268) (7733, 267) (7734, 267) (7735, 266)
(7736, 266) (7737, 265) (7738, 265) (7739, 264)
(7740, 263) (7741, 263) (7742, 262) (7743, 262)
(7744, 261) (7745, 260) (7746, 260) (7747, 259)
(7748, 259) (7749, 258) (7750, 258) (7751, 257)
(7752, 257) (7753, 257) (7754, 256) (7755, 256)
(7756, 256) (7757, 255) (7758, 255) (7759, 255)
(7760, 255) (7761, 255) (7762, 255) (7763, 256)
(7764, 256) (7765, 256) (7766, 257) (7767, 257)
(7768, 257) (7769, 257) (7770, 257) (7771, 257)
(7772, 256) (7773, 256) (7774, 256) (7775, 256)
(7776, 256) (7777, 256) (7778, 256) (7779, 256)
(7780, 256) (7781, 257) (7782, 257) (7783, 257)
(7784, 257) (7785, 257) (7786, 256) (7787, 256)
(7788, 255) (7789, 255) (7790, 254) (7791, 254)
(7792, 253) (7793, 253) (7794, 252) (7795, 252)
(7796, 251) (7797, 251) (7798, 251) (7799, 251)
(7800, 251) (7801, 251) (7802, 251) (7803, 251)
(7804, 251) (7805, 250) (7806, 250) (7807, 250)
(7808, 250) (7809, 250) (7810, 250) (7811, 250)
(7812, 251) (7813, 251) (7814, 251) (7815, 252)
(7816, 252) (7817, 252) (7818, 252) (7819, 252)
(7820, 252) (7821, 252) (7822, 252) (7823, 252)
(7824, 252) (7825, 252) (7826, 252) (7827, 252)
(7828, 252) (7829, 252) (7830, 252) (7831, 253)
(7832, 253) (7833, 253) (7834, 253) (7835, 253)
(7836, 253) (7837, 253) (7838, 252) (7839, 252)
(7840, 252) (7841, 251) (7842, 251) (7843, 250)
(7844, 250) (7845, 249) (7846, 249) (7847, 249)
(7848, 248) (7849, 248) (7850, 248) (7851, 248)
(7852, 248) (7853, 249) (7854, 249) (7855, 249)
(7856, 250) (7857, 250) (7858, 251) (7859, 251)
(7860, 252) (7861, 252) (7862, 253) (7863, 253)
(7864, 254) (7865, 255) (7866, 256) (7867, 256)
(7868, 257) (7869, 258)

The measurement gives -7.6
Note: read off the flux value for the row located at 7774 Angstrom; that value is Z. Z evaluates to 256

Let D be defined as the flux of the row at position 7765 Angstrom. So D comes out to 256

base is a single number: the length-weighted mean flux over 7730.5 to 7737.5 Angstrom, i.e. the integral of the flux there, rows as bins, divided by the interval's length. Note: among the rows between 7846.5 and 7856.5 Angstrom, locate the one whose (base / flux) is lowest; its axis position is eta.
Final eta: 7856 Angstrom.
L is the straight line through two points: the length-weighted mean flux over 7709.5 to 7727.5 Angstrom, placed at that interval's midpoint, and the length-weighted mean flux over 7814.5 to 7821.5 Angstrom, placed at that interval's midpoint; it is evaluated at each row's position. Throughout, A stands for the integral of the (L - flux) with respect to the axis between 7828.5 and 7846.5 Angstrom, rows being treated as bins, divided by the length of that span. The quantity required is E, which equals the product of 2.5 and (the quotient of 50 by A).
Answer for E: -33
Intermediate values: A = -3.8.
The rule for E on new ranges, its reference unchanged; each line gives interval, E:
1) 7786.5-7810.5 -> 29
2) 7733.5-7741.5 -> 31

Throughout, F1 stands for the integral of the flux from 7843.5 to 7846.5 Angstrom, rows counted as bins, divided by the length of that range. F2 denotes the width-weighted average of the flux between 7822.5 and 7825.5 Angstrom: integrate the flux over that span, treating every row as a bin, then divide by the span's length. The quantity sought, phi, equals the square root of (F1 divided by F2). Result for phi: 0.995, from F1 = 249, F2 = 252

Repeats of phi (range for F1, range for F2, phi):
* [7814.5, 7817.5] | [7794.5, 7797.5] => 1.001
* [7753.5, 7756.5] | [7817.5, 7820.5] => 1.008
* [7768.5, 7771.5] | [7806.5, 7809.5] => 1.014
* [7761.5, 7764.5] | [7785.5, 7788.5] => 1.000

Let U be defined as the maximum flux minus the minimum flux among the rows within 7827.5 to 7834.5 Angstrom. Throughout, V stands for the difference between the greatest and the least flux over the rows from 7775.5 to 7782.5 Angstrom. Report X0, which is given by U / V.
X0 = 1.0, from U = 1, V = 1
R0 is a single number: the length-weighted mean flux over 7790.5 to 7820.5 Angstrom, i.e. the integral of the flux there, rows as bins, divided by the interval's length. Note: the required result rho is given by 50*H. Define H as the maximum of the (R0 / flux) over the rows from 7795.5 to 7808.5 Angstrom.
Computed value 50.3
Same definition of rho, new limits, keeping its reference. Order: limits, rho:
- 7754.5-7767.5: 49.3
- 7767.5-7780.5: 49.1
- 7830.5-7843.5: 50.3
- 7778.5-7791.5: 49.5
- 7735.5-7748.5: 48.5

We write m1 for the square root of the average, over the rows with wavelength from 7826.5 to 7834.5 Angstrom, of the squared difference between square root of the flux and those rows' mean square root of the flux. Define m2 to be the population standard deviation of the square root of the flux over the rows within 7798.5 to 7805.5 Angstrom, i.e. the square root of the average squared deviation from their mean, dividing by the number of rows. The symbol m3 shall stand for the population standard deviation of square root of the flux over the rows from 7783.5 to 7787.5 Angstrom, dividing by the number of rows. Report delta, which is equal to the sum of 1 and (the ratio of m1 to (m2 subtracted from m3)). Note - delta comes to 4.5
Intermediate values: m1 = 0.016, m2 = 0.011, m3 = 0.0156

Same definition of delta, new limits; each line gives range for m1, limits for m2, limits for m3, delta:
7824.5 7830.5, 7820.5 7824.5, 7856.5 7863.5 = 1.0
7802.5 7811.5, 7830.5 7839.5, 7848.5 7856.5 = 2.5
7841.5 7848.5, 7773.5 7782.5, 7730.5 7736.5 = 3.4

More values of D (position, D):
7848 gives 248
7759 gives 255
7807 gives 250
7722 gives 271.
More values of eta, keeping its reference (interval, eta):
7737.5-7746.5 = 7738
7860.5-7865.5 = 7865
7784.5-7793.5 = 7785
